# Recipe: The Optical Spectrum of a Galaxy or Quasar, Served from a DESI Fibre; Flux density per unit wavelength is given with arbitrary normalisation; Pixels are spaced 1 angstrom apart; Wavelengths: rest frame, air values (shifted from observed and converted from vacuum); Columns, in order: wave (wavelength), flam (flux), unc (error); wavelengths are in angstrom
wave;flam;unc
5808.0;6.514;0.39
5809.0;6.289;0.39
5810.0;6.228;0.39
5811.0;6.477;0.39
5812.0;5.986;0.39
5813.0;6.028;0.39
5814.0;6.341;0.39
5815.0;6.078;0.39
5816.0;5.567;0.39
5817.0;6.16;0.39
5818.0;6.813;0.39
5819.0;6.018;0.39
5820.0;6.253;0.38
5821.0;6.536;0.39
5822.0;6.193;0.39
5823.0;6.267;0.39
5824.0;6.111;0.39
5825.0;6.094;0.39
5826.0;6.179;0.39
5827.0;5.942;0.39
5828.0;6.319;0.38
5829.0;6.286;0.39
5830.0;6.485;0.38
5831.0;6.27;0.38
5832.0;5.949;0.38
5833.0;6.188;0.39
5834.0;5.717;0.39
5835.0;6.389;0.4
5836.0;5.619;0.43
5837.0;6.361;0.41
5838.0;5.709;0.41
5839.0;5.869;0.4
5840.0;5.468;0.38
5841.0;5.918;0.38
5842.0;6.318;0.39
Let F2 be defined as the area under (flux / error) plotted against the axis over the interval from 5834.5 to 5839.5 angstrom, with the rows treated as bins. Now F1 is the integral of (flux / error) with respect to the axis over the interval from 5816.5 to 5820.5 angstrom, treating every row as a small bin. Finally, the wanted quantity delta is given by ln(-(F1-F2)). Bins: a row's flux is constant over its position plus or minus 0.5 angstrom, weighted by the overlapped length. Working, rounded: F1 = 65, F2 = 73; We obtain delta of 2.1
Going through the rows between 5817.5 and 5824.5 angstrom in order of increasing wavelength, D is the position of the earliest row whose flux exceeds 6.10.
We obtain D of 5818.0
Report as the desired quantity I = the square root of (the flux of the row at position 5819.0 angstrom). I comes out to 2.45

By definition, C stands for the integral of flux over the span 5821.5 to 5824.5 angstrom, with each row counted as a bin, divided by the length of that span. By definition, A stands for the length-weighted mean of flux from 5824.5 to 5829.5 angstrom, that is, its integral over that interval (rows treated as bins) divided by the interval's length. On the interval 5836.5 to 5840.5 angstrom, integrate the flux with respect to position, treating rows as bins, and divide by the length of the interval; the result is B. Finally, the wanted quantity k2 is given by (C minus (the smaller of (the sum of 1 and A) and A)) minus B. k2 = -5.83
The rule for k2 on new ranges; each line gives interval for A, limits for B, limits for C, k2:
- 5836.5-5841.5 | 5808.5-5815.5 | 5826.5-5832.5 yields -5.86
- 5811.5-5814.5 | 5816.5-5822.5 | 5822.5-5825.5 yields -6.29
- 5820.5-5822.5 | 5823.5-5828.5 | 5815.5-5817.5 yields -6.63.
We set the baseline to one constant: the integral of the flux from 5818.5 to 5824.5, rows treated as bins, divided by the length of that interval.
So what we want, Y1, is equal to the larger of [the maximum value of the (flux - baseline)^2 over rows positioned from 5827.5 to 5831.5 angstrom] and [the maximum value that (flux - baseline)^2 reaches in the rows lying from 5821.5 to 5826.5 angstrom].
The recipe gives 0.07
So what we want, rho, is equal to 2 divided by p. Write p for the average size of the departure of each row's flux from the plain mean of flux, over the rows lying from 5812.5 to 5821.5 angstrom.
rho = 7.9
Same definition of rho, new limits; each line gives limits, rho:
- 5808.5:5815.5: 13.5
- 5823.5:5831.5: 15.5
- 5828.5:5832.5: 13.4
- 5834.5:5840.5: 6.3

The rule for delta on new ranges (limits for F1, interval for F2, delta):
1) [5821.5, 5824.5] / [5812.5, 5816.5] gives 2.6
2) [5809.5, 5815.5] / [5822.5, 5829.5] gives 2.8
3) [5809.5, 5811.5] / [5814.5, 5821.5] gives 4.4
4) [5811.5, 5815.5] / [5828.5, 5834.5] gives 3.5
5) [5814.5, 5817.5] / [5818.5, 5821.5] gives 1.1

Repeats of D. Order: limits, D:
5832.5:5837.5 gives 5833.0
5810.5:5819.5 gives 5811.0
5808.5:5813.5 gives 5809.0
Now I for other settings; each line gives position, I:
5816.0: 2.36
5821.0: 2.56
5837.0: 2.52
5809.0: 2.51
